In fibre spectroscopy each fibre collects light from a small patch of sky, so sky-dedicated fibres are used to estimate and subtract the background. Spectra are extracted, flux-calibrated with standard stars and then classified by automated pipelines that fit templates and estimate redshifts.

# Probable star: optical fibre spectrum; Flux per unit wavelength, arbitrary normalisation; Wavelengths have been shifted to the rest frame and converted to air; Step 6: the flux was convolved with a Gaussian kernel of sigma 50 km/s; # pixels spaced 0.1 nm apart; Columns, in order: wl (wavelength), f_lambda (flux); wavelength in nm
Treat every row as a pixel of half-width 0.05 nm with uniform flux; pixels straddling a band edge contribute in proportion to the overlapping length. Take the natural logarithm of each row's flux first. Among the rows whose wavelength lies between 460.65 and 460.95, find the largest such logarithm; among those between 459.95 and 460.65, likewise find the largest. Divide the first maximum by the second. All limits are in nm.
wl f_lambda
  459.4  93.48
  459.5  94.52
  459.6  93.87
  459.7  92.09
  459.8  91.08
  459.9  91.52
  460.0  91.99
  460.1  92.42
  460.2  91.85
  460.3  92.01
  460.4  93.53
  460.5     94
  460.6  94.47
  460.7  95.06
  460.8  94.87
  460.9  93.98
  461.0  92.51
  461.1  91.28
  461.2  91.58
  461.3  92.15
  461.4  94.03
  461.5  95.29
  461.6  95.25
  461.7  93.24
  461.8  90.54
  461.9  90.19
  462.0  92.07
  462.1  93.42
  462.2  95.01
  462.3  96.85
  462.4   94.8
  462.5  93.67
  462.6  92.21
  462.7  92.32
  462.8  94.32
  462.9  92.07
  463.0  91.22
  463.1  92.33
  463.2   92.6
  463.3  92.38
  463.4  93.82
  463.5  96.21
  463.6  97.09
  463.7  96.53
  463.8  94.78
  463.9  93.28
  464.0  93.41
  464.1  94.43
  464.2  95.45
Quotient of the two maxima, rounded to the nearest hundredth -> 1.00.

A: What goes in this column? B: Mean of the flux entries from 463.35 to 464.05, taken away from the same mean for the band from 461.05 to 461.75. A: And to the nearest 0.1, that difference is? -1.8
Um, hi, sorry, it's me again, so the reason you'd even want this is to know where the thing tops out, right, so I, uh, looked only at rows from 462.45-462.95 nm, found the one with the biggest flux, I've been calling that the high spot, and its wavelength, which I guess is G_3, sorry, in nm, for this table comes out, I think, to 462.8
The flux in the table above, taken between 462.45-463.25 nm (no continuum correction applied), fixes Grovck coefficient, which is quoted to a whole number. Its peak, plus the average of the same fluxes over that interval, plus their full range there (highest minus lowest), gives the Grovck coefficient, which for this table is 190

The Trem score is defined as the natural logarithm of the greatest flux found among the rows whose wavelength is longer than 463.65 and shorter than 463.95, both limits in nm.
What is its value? 4.57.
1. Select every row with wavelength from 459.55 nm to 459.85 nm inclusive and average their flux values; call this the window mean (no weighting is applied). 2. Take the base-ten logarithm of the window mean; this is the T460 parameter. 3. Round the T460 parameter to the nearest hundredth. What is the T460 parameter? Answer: 1.97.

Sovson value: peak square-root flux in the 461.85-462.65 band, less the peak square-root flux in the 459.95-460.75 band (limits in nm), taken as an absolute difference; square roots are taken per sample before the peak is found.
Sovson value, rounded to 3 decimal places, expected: 0.091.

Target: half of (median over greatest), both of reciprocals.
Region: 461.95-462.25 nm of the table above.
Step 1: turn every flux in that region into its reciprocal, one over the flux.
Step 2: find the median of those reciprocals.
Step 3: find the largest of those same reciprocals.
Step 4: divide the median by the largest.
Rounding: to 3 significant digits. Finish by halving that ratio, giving 0.493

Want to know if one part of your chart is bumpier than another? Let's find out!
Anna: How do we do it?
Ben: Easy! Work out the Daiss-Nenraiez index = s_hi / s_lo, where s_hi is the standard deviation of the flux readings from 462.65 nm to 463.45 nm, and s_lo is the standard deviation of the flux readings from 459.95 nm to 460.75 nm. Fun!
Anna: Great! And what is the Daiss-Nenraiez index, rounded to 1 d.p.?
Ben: 0.8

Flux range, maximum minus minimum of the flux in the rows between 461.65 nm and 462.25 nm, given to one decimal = 4.8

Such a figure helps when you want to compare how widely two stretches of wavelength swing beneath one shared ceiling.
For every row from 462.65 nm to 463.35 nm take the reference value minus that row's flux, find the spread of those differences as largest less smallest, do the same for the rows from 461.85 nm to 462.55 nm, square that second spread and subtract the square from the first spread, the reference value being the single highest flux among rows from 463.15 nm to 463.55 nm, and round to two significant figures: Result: -41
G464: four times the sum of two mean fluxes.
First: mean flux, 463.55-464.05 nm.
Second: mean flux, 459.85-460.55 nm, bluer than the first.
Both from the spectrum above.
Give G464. 750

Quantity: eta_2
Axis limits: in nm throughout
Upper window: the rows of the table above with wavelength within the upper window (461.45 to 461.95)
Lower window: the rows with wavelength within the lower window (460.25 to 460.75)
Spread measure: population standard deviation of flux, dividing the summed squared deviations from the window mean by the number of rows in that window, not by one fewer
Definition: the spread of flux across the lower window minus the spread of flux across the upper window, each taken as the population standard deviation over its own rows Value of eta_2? -1.2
